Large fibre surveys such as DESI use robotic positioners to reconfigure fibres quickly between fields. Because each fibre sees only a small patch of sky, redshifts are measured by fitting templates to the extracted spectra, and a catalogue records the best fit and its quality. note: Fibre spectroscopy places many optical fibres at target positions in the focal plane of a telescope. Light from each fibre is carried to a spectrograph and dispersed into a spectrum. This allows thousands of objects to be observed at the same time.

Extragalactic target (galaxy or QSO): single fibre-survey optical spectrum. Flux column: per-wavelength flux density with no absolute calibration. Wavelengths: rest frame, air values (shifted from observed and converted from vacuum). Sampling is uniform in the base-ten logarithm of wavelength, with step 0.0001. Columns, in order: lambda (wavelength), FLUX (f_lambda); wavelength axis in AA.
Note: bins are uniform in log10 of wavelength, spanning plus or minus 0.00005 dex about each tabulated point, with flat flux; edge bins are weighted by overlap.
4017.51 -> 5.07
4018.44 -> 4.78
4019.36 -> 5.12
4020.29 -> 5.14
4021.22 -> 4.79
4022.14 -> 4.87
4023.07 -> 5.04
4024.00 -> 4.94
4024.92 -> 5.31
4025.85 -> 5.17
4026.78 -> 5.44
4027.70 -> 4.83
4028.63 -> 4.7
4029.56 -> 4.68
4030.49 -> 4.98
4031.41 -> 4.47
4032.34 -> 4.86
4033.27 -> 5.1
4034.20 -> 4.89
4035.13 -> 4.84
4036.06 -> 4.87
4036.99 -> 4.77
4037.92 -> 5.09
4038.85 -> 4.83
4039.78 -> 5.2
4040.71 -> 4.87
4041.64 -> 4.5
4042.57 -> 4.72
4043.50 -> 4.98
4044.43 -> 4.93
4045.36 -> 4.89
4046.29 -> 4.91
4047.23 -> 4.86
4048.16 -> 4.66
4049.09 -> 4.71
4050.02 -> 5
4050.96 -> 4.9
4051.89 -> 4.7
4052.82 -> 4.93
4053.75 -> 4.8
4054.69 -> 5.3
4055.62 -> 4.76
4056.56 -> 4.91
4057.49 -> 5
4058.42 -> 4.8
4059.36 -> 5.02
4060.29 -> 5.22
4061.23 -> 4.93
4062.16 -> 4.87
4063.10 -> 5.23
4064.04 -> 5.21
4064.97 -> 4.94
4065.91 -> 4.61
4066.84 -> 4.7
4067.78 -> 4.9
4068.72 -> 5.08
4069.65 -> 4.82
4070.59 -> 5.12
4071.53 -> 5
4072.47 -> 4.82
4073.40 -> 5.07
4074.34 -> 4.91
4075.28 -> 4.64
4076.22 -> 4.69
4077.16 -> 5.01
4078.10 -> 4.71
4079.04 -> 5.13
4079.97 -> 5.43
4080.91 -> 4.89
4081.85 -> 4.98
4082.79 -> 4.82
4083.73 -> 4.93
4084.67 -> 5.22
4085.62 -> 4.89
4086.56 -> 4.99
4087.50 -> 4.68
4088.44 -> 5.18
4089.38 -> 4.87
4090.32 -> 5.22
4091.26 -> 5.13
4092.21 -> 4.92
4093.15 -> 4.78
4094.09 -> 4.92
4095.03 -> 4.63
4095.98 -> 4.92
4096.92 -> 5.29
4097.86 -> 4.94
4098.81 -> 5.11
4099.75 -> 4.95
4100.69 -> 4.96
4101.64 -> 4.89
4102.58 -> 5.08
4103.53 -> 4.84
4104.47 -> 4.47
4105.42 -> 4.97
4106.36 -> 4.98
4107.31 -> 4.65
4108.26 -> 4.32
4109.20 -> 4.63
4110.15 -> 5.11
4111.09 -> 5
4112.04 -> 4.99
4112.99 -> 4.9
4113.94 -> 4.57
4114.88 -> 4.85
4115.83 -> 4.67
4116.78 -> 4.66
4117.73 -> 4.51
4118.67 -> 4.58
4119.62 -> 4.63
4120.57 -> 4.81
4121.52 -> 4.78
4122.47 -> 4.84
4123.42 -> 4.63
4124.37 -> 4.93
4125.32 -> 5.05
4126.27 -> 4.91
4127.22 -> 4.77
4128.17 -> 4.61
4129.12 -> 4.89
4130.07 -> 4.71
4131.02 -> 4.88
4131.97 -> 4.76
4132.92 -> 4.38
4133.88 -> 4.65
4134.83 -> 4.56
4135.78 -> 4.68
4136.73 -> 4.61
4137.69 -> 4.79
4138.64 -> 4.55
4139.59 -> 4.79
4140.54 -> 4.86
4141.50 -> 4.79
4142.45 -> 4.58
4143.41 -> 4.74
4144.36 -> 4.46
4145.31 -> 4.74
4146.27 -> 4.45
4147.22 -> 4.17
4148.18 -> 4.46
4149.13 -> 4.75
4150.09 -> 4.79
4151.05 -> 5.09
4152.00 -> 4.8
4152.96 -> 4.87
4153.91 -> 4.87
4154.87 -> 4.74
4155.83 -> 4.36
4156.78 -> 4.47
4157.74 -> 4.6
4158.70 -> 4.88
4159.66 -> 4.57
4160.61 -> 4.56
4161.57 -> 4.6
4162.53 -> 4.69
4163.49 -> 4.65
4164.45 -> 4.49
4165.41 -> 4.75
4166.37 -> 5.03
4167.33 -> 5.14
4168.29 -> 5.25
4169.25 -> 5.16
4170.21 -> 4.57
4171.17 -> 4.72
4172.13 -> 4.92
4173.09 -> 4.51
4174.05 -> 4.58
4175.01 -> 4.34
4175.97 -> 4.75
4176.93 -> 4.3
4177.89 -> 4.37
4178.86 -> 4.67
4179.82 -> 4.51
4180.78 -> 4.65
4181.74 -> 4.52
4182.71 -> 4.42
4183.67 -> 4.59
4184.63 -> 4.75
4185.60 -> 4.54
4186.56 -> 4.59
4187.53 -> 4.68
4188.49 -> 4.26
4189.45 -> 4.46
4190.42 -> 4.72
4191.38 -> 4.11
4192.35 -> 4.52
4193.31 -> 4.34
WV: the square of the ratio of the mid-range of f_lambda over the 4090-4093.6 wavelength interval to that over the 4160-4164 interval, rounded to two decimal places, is 1.17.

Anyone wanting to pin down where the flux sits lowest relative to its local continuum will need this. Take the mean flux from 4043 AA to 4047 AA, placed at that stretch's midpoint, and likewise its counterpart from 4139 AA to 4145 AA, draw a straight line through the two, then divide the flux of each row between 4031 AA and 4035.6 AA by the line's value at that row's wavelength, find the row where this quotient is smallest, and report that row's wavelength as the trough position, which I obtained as 4031.41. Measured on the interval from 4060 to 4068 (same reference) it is 4065.91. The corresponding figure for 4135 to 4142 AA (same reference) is 4138.64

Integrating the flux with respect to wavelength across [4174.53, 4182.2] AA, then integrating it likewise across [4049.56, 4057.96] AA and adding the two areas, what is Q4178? 76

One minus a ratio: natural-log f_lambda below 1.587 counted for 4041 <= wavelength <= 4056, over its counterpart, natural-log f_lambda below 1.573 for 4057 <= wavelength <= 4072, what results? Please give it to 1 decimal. -1.0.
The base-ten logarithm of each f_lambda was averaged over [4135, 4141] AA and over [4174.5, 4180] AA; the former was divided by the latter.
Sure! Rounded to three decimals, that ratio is 1.033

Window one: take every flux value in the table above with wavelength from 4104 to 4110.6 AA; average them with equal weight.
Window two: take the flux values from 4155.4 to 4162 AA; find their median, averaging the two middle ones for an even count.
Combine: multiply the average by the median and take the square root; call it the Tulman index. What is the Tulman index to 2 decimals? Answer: 4.65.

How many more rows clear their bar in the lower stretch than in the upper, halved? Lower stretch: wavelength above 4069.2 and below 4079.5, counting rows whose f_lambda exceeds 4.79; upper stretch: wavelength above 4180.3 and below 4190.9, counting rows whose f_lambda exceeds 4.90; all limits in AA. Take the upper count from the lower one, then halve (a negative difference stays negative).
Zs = 4.0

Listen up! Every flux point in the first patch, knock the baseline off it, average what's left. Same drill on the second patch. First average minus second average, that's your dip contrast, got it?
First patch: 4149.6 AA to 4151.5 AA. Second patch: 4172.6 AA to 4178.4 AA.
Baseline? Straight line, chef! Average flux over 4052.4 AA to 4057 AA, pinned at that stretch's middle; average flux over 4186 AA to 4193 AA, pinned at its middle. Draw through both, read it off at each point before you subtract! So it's 0.4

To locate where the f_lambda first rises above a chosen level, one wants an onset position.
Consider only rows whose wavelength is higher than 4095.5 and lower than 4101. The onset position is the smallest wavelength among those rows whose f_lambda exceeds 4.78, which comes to 4095.98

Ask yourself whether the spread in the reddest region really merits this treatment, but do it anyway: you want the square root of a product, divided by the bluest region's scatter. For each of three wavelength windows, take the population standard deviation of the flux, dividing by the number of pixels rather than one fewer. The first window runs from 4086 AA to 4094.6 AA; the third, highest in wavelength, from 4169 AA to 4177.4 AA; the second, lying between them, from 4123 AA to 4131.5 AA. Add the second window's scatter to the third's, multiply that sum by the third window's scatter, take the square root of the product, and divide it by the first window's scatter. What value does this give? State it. 1.86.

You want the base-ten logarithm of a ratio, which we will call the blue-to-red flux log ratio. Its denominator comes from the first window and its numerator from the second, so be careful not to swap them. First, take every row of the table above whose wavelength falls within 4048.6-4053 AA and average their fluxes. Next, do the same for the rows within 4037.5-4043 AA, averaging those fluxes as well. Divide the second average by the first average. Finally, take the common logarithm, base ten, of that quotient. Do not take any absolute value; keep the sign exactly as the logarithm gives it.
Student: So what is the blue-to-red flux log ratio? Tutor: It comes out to 0.002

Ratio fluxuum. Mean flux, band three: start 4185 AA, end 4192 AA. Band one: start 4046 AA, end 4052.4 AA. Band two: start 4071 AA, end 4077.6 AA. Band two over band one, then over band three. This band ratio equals 0.226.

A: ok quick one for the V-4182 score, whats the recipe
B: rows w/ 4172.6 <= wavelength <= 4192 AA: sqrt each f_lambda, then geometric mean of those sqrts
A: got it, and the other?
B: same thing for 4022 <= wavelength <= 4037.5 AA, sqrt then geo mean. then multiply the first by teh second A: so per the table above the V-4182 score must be 4.71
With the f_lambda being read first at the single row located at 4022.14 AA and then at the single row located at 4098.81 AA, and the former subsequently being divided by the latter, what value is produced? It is 0.95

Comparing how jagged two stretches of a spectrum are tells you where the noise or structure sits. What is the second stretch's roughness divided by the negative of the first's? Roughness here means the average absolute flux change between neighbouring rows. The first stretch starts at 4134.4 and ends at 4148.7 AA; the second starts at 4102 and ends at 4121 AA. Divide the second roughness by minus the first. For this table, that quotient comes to -1.07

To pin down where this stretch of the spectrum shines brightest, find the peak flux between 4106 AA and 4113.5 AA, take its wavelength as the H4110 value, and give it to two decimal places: 4110.15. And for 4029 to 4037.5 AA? 4033.27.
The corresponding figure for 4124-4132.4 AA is 4125.32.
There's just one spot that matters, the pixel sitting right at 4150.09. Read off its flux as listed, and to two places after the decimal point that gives 4.79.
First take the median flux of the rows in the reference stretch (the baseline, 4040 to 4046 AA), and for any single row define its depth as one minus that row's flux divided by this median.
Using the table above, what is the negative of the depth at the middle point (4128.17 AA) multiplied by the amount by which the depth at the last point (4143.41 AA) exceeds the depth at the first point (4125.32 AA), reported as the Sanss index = -0.004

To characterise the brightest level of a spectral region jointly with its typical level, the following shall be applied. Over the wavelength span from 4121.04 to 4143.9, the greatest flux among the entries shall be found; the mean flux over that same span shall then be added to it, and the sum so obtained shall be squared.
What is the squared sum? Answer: 96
